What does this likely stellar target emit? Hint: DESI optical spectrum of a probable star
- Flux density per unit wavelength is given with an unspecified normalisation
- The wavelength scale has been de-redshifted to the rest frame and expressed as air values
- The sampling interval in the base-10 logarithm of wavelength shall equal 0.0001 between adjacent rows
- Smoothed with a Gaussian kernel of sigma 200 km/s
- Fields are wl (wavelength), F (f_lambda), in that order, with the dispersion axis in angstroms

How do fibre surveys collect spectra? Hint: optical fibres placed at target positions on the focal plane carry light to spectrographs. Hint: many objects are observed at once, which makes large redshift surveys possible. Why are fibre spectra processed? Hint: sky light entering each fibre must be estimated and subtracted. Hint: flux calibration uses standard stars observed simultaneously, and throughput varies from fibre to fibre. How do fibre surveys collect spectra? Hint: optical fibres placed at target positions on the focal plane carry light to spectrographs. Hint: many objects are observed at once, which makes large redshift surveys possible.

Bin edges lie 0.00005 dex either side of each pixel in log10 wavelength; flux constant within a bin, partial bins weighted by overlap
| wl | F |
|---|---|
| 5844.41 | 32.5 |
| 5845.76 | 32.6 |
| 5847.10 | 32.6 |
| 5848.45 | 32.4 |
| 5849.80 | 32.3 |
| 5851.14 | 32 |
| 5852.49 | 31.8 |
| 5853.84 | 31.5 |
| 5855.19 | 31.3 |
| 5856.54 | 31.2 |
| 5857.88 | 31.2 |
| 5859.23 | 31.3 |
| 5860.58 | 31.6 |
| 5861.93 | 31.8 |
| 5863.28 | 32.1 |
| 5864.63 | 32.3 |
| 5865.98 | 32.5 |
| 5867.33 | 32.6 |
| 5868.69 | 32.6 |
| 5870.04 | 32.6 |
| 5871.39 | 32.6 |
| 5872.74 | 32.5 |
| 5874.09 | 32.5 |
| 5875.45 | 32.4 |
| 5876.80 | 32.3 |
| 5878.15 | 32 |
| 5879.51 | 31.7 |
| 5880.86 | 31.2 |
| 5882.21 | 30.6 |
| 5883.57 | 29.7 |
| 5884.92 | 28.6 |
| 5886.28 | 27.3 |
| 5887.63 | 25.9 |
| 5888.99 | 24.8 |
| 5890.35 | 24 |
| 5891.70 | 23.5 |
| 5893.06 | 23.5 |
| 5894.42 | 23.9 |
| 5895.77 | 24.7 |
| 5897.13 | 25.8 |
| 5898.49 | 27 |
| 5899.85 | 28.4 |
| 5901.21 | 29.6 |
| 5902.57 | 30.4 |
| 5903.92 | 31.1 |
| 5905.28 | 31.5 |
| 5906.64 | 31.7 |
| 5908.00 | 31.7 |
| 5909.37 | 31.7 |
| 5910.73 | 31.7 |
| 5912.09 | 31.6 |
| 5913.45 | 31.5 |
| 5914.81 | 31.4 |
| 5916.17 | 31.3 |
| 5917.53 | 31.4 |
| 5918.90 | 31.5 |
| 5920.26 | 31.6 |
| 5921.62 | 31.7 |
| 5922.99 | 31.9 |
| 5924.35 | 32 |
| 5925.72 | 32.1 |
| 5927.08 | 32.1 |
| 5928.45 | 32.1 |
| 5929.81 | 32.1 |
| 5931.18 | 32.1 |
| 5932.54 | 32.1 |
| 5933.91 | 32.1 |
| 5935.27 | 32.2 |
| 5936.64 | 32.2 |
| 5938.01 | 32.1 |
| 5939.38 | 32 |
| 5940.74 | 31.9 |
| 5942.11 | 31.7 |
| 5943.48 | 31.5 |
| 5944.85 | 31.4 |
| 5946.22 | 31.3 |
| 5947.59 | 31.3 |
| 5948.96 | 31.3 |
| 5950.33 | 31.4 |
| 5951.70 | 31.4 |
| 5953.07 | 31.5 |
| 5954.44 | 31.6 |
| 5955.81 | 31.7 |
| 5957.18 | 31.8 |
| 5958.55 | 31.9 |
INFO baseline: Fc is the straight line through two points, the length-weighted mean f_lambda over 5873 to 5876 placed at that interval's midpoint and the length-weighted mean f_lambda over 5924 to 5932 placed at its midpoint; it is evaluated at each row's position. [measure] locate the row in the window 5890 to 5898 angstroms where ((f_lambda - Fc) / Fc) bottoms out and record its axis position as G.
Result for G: 5891.70 angstroms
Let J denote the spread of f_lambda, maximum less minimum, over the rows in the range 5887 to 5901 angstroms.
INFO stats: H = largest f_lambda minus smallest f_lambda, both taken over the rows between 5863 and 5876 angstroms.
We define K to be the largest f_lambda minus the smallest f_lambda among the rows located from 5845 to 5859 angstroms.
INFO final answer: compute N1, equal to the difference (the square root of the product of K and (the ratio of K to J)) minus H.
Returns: 0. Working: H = 0.5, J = 4.9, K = 1.40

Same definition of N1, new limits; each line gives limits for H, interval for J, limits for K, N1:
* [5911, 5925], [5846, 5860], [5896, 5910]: 4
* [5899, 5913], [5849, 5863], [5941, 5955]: -3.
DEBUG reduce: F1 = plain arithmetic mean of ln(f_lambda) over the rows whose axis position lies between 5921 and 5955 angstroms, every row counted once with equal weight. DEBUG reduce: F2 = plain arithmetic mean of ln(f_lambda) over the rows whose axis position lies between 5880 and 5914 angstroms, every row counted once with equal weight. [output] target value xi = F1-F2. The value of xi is 0.12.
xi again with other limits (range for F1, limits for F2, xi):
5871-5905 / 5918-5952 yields -0.11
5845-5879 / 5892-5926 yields 0.07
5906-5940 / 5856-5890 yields 0.03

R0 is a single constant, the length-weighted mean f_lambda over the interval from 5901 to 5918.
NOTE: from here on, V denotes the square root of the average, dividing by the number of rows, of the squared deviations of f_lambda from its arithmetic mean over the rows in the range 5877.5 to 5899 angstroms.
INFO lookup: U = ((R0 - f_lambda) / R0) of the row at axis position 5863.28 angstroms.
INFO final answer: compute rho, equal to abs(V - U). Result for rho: 3.0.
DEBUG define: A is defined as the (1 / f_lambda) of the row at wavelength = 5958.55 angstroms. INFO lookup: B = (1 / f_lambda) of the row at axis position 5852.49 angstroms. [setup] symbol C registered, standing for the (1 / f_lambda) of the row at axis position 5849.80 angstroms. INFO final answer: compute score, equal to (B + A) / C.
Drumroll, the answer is 2.0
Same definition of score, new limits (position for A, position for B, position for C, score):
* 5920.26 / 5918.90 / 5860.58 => 2.0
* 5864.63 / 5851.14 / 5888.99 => 1.5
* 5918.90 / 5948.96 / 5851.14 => 2.0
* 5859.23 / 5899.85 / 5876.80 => 2.2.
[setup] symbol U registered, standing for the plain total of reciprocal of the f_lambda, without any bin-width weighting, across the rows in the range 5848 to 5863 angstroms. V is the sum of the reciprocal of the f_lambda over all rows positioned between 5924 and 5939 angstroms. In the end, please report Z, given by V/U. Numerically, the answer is 1.0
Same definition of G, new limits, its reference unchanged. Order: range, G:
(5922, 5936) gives 5922.99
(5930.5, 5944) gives 5943.48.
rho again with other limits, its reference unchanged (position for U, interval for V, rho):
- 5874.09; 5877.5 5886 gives 1.2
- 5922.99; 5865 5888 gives 2.0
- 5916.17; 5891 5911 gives 3.2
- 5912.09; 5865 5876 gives 0.1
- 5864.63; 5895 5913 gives 2.4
